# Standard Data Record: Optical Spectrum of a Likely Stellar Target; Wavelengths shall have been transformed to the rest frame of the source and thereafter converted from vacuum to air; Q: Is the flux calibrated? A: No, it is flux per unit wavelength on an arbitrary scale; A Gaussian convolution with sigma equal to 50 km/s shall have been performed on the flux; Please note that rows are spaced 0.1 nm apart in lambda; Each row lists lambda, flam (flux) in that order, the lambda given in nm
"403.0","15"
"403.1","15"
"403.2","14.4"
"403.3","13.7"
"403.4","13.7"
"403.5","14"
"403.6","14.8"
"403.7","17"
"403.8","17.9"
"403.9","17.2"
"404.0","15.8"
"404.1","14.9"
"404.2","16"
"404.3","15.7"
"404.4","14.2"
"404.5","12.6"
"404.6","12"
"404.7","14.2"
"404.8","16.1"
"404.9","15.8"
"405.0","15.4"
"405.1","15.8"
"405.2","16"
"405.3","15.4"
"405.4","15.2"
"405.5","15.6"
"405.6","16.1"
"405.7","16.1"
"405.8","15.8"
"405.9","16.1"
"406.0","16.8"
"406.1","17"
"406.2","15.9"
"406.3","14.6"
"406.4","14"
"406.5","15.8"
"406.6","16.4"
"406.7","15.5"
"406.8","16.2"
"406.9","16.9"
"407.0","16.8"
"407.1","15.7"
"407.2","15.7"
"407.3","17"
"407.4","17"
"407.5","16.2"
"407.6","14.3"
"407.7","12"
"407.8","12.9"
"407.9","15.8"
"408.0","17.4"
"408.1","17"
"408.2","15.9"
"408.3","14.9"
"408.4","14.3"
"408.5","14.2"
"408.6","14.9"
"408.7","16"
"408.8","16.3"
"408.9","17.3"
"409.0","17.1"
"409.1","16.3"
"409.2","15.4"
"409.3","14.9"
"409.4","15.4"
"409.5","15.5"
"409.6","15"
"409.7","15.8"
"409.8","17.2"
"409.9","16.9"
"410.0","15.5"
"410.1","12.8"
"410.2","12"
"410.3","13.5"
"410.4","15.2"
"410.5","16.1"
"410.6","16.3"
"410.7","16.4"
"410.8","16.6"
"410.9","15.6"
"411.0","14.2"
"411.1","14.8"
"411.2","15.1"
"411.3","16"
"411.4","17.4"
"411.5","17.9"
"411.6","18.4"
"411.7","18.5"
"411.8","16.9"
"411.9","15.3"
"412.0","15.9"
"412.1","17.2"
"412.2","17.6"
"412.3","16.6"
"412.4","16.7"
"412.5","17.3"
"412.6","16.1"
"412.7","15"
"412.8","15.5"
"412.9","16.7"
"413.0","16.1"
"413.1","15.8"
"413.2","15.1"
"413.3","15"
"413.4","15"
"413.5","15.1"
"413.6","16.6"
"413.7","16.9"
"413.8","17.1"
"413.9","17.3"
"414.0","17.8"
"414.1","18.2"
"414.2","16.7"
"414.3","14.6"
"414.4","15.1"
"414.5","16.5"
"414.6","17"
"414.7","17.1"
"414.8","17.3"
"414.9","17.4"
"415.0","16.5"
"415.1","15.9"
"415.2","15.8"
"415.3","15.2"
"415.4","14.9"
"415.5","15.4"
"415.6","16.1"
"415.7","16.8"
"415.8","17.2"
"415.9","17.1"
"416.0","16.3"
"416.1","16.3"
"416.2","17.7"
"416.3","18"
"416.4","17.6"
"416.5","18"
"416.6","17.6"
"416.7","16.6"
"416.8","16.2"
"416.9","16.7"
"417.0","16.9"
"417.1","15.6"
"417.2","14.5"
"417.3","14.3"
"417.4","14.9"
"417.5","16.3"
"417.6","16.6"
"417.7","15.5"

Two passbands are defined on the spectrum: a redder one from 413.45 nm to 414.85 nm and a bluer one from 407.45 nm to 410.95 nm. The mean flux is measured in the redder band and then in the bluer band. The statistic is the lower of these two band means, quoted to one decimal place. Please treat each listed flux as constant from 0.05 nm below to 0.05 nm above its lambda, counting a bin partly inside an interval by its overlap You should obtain 15.4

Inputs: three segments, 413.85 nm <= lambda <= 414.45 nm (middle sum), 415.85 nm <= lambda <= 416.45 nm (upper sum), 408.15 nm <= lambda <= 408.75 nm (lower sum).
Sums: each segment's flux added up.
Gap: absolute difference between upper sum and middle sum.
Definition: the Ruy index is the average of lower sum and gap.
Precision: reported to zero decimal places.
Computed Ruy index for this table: 47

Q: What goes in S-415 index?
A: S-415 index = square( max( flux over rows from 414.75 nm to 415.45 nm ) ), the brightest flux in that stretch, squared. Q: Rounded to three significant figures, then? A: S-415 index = 303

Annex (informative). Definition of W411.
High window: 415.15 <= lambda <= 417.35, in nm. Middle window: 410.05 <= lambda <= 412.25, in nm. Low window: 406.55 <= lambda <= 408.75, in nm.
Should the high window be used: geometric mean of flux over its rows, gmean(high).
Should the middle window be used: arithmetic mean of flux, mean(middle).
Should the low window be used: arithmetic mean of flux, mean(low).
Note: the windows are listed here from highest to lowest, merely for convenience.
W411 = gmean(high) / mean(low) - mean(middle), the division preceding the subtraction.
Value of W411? -14.8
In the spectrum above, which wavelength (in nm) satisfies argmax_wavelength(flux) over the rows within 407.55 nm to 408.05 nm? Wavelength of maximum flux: 408.0 nm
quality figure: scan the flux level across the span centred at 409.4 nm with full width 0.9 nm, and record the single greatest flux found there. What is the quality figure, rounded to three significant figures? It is 17.2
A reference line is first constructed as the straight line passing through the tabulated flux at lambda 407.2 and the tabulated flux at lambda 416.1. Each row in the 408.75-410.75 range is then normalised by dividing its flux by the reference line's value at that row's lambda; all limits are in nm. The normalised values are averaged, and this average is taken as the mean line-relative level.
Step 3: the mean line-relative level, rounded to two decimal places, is 0.98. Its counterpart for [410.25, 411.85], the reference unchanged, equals 1.01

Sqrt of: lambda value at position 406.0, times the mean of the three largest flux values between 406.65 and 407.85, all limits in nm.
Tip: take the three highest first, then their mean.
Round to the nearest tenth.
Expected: 16.9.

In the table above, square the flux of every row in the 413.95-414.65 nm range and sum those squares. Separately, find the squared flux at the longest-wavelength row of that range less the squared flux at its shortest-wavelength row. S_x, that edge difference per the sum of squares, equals -0.01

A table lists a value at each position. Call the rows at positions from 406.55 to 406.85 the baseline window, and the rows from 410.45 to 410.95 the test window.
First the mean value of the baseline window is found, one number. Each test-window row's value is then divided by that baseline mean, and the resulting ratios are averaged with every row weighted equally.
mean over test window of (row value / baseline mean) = 1.01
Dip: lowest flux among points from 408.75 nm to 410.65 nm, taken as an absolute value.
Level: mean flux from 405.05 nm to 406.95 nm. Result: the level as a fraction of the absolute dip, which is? 1.32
